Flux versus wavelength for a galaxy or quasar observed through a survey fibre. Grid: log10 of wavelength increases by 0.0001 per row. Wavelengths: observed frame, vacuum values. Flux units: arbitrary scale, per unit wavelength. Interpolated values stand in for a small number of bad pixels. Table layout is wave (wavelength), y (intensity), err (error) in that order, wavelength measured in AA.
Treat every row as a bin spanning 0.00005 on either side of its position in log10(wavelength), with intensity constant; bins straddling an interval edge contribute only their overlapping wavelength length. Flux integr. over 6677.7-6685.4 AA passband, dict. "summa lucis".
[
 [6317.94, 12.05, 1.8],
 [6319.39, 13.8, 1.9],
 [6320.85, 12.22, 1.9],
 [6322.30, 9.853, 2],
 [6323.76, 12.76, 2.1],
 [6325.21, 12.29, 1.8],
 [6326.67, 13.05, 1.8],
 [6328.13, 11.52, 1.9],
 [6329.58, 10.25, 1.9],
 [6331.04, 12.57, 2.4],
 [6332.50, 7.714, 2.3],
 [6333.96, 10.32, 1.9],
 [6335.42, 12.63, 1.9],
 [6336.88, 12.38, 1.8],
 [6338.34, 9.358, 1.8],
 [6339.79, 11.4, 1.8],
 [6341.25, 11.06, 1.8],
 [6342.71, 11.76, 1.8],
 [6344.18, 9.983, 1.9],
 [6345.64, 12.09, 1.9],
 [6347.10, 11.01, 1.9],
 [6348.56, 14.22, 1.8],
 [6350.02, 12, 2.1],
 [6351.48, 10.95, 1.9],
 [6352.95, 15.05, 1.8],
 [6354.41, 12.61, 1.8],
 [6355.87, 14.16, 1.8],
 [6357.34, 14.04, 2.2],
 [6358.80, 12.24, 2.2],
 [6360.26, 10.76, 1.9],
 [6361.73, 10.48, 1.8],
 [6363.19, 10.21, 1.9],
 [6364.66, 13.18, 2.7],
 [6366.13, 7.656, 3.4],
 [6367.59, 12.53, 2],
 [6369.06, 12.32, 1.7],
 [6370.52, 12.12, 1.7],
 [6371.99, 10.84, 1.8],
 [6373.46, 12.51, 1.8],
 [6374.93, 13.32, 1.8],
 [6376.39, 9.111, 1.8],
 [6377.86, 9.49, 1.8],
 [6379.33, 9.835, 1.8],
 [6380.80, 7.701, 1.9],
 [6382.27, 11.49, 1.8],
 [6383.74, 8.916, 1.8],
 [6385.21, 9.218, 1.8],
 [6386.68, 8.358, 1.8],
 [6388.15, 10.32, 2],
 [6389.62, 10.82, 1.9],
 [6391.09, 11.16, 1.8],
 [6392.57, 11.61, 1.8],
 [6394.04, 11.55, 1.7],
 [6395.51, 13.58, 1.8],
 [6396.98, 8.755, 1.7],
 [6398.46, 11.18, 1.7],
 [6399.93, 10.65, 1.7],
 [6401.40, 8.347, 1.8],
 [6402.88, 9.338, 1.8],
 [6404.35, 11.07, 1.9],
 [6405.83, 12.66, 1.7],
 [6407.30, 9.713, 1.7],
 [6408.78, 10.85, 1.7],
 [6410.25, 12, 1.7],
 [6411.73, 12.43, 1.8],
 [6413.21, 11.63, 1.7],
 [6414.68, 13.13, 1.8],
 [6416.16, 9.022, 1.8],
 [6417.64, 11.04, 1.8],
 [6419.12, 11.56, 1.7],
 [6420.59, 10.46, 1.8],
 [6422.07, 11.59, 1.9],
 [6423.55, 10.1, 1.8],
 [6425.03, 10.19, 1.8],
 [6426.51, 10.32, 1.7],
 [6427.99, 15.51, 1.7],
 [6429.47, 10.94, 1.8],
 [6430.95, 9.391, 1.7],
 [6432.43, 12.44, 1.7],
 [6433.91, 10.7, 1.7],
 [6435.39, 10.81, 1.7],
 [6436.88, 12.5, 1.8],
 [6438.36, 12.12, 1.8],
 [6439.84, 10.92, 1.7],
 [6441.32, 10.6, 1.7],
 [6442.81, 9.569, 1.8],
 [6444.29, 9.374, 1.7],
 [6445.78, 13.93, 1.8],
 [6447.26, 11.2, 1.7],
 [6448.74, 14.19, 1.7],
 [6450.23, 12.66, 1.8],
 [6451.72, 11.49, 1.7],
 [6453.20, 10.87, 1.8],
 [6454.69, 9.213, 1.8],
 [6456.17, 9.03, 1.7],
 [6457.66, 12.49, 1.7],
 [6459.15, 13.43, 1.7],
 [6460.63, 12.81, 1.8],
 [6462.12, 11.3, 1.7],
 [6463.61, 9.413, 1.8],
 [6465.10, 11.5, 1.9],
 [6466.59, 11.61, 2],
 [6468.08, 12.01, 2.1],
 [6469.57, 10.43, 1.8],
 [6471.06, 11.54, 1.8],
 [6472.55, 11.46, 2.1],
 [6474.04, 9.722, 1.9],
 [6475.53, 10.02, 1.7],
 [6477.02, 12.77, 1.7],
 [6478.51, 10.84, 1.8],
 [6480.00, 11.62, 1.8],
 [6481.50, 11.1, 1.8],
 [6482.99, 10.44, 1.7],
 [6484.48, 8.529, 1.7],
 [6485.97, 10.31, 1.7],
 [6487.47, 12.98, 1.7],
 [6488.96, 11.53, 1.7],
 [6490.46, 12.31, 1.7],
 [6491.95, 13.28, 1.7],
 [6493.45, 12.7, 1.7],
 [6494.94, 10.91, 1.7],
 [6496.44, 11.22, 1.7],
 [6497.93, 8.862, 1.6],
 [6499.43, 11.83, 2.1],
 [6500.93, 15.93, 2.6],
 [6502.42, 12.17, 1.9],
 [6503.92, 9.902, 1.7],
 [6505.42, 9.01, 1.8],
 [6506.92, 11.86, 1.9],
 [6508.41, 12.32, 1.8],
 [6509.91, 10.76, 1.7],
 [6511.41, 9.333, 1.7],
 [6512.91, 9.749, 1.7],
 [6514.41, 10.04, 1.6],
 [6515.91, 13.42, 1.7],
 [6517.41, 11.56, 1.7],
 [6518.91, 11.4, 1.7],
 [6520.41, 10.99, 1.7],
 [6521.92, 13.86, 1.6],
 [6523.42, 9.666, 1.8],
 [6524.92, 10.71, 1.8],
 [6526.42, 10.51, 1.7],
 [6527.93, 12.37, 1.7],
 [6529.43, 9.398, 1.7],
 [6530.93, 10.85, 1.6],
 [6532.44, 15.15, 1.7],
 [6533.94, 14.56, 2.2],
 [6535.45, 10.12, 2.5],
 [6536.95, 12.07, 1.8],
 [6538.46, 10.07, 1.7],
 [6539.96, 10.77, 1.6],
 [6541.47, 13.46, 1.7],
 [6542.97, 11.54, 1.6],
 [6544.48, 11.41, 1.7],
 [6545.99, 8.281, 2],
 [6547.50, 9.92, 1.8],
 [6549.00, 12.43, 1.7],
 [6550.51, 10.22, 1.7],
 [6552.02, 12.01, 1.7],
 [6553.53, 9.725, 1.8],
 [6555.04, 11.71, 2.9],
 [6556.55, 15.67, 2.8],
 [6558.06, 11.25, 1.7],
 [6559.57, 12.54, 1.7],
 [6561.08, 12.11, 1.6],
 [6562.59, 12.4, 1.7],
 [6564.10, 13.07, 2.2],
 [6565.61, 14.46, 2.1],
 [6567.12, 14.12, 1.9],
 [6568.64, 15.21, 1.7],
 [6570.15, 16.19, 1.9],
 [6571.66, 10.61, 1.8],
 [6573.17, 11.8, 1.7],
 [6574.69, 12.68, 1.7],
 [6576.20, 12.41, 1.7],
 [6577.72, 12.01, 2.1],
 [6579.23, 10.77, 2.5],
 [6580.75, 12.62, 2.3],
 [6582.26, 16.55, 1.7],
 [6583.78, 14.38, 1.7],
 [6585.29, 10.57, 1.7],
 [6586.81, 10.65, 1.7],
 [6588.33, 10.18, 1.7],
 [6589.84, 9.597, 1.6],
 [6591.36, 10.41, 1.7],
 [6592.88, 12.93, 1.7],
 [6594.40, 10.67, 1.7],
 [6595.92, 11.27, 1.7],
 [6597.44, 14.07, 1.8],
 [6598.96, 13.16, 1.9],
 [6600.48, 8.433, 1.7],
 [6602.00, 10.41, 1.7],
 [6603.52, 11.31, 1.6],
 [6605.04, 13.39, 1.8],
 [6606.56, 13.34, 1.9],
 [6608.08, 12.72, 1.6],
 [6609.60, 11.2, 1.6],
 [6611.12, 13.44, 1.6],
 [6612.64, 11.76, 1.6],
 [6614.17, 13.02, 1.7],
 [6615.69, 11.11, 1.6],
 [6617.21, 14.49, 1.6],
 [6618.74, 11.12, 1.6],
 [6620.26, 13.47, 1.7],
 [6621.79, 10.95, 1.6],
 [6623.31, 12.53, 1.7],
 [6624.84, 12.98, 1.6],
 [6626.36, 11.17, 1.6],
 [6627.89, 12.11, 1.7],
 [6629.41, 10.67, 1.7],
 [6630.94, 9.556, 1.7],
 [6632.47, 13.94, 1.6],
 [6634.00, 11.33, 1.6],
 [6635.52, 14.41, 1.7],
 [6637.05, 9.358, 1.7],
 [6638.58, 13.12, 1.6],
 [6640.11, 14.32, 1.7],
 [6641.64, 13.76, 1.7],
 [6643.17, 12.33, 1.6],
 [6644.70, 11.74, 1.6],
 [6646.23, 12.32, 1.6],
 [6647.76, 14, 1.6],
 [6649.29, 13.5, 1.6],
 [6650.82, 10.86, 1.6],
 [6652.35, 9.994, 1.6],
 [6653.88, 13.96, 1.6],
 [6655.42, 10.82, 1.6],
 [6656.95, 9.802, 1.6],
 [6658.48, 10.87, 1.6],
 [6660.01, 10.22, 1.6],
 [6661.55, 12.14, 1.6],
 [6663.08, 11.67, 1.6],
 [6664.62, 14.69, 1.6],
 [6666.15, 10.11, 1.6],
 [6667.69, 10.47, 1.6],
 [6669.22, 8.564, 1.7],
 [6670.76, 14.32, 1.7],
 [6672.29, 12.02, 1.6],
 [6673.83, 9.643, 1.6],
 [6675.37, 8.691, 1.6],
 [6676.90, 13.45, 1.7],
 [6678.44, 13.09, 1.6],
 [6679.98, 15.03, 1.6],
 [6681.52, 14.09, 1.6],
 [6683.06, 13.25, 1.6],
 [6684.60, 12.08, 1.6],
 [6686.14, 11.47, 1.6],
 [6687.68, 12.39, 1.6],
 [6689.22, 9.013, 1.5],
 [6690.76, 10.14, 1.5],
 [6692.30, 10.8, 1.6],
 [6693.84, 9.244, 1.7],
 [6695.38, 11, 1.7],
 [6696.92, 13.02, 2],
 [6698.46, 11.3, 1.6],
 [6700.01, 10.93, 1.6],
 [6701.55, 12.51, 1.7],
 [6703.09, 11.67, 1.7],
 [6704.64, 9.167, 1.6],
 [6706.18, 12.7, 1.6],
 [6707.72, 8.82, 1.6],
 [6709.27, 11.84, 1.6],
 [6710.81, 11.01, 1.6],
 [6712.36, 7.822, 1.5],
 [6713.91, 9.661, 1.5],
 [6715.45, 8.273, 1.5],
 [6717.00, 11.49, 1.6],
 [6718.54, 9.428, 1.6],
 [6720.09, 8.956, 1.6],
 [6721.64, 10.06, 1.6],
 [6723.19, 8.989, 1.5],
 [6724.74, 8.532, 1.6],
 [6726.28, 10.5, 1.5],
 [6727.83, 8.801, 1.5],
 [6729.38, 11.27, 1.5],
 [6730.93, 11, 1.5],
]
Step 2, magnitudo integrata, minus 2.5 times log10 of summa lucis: -5.04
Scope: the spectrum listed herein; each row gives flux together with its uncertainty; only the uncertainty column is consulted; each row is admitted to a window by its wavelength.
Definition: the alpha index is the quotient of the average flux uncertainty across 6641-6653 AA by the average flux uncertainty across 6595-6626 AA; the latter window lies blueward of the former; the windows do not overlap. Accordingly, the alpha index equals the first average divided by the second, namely 0.96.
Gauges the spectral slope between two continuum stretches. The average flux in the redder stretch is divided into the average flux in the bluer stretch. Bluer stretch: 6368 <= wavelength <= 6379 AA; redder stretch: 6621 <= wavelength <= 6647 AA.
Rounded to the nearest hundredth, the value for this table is 0.94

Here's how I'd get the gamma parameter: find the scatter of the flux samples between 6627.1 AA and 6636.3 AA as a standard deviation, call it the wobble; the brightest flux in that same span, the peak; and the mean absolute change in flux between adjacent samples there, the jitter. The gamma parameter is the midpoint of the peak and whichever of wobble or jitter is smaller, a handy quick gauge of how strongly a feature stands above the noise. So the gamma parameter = 8.1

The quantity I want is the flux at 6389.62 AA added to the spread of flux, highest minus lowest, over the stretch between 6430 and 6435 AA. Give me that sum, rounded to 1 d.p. 13.9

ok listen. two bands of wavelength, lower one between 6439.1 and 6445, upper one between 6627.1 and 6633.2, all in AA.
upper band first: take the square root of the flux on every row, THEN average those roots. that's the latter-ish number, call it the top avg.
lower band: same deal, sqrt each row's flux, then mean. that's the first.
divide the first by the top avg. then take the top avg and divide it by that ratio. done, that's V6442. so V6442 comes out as 3.6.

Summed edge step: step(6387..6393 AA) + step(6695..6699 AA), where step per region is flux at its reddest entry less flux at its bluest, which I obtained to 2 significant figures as 1.6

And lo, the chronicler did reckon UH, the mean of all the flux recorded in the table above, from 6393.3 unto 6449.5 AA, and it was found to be 11.2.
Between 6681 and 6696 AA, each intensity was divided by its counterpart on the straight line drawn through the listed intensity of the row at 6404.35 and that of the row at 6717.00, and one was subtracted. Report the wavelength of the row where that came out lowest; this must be 6689.22 AA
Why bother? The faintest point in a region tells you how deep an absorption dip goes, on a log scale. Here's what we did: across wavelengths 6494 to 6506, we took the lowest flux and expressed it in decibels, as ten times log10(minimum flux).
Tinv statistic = 9.5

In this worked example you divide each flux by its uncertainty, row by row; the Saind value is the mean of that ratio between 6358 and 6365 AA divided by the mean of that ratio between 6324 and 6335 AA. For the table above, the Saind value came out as 0.97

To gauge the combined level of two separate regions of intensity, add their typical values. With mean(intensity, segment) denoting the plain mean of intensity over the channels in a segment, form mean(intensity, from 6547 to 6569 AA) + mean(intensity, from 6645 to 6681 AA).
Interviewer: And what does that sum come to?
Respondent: 24.2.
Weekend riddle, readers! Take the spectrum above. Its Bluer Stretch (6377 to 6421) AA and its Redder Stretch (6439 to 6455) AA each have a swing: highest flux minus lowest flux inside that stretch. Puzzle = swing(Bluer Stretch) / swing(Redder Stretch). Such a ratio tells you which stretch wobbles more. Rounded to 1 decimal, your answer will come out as 1.2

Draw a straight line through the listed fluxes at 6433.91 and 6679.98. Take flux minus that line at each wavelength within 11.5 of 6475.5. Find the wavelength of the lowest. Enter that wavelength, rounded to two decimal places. 6484.48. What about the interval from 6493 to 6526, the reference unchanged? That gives 6497.93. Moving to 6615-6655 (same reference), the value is 6637.05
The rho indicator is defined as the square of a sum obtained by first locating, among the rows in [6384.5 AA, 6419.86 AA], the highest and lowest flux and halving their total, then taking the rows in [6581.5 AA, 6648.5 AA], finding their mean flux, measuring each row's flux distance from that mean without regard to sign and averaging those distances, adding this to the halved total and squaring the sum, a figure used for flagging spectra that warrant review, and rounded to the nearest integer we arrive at 154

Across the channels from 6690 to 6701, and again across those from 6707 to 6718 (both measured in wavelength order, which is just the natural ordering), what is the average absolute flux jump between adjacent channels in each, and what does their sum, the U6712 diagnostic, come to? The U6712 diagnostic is 3.6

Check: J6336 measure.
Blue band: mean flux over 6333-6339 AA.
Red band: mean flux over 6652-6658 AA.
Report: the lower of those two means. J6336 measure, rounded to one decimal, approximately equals 11.1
